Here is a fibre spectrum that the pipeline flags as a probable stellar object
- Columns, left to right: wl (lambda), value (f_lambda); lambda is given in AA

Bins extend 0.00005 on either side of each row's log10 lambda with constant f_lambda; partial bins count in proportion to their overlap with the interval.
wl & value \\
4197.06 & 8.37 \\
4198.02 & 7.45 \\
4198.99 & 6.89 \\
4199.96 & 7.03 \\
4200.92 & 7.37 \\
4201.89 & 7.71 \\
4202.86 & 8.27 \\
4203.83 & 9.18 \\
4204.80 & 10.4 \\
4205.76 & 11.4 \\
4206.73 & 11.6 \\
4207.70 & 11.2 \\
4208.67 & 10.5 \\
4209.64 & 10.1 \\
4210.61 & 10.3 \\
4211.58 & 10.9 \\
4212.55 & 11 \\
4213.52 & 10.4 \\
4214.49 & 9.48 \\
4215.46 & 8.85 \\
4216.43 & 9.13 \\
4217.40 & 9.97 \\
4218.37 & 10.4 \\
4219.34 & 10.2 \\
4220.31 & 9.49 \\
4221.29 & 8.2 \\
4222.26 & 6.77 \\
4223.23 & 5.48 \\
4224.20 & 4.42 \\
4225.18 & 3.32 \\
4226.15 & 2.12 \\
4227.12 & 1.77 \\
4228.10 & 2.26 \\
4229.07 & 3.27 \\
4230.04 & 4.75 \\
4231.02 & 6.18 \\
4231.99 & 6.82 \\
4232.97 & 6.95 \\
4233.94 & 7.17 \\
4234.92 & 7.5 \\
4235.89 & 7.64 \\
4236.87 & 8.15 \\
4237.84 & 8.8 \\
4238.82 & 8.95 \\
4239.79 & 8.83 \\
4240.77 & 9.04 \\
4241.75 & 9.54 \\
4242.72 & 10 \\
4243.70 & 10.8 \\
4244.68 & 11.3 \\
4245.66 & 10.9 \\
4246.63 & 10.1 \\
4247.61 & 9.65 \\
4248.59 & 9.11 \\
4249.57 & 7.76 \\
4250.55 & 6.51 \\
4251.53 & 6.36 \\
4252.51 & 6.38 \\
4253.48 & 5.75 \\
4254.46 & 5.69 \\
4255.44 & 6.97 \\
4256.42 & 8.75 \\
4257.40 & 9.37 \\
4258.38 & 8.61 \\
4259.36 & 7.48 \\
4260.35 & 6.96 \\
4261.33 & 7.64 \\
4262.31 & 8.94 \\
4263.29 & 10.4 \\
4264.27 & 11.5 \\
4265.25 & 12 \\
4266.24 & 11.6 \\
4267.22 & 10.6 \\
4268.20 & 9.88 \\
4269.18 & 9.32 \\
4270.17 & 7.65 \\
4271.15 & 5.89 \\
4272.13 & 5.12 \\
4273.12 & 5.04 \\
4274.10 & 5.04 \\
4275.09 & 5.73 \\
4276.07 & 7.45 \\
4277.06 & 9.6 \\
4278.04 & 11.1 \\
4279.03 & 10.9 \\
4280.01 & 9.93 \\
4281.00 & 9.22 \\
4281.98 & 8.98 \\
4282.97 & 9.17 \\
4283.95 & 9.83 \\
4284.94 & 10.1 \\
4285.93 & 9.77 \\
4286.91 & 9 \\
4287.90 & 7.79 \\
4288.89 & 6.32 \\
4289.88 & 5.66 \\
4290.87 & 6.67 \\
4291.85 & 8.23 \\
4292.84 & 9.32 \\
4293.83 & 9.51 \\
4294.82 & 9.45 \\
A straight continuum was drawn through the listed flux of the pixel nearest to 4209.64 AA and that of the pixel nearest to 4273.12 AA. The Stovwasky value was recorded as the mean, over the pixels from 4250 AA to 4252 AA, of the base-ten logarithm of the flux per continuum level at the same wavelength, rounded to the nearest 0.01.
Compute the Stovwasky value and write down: -0.02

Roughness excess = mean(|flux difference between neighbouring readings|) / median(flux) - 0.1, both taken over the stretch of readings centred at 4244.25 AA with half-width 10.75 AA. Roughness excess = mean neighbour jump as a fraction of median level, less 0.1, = -0.05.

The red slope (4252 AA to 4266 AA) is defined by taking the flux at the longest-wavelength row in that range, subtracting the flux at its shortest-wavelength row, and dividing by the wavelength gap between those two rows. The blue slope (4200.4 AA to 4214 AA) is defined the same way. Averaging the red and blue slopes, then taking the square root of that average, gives 0.58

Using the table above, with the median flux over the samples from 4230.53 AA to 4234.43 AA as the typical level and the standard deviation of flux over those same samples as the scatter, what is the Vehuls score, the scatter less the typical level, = -6.5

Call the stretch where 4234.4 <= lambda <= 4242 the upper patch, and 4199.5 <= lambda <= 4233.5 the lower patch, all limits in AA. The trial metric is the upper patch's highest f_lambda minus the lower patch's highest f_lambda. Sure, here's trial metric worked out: -2.1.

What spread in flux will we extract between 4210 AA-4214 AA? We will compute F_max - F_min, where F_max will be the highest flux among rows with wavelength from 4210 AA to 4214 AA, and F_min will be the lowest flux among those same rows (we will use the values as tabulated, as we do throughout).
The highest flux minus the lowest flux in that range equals 0.7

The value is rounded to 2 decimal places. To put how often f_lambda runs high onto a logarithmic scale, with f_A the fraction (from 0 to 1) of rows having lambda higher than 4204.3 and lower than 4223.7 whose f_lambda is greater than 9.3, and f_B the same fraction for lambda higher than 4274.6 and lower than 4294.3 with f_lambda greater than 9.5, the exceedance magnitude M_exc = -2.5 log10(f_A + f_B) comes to -0.15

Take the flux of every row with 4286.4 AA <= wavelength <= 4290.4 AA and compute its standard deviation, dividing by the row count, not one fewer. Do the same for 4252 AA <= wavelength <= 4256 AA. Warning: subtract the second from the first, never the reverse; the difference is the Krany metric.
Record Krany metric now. 0.8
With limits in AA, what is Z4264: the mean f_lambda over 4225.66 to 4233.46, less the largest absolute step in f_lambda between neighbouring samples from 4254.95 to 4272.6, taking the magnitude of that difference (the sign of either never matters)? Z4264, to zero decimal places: 2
